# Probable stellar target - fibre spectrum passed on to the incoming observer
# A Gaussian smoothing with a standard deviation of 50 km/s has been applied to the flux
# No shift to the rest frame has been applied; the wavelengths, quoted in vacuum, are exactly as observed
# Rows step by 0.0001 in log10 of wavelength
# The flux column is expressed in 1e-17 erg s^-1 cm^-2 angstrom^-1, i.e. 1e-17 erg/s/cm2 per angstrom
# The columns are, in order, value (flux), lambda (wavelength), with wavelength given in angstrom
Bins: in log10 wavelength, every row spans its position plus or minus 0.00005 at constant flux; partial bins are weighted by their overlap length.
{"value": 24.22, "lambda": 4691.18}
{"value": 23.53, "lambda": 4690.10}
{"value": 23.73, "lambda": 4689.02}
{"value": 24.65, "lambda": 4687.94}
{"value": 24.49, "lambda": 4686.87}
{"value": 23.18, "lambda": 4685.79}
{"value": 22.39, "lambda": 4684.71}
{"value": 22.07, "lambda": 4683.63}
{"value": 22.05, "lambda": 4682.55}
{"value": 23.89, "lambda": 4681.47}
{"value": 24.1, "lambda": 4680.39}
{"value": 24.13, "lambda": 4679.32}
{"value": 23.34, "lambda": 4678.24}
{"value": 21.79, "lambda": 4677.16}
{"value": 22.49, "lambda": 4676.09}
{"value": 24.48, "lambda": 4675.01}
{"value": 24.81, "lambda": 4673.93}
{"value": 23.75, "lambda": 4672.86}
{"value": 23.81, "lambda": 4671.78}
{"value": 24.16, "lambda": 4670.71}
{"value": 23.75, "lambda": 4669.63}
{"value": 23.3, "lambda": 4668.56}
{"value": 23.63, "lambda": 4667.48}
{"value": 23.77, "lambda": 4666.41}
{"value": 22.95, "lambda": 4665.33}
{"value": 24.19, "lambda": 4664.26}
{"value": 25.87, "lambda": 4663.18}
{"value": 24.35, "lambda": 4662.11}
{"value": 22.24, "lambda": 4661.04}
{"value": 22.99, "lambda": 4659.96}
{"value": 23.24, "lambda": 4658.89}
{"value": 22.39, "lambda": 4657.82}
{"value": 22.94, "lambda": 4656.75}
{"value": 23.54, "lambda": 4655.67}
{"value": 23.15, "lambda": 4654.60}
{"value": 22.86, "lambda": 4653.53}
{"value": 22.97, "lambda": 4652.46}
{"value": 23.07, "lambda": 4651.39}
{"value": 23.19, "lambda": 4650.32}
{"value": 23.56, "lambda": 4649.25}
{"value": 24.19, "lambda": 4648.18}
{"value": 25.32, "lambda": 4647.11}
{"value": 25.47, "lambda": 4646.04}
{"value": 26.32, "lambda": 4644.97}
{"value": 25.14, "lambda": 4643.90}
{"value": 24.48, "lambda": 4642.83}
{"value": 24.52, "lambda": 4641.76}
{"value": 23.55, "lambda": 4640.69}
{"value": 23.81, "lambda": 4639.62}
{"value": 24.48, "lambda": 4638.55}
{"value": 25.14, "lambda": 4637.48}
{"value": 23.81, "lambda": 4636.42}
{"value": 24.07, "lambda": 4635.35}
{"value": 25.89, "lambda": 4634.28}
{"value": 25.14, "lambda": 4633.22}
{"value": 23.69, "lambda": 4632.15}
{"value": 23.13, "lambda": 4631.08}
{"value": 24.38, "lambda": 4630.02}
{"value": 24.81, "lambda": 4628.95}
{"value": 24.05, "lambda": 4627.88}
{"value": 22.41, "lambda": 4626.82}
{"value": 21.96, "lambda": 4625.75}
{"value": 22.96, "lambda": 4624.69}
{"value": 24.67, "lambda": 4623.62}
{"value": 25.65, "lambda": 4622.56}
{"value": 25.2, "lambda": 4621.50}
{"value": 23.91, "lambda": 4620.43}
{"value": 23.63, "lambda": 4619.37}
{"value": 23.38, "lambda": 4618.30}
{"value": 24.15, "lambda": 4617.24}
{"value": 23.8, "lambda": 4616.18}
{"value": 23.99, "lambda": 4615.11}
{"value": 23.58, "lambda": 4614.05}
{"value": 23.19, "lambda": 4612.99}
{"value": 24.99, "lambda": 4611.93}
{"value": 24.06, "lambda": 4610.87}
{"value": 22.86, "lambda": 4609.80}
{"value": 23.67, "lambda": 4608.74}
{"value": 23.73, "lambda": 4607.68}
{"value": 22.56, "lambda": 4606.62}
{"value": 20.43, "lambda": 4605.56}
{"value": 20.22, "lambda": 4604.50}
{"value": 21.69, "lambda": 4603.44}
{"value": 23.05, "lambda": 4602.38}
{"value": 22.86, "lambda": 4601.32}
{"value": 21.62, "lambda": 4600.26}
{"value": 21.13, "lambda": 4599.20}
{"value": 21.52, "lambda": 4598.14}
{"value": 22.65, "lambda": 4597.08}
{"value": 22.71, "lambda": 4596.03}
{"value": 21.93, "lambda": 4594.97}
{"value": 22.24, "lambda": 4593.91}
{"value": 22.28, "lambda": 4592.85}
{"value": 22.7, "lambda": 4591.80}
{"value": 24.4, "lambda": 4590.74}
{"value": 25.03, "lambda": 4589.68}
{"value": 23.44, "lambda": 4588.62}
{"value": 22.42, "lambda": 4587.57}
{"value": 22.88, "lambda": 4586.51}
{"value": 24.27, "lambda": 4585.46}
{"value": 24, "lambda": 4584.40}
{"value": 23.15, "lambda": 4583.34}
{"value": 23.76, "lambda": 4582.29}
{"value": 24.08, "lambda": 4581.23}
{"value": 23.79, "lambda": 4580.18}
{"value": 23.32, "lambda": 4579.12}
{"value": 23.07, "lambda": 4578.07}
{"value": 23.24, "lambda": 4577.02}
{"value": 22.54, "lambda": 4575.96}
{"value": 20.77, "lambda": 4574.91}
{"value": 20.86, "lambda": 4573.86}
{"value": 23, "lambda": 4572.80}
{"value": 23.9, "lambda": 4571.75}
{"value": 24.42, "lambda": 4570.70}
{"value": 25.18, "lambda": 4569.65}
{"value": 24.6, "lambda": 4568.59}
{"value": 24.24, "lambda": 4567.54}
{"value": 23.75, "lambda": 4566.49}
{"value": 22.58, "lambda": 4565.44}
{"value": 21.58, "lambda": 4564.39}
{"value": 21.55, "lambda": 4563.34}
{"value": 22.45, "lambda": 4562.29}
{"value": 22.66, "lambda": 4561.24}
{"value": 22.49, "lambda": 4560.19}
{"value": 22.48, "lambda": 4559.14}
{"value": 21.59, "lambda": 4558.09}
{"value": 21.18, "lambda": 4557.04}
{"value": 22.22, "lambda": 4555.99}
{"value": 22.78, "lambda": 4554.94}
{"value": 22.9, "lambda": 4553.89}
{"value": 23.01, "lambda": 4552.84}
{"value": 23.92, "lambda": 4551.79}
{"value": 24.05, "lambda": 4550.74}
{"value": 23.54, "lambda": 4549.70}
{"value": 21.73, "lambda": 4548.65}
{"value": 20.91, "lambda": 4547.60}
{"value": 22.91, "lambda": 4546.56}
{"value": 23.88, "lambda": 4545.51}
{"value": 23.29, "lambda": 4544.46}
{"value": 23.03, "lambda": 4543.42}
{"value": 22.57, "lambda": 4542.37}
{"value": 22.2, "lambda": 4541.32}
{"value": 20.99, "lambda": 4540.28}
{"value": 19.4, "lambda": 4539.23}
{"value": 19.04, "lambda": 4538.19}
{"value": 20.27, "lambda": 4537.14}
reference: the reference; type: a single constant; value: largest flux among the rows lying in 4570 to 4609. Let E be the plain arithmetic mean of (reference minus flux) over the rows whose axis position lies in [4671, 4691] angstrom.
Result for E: 1.55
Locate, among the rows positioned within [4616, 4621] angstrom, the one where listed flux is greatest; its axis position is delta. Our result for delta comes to 4617.24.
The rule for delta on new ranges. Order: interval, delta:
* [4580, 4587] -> 4585.46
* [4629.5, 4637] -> 4634.28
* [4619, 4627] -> 4622.56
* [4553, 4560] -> 4553.89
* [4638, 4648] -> 4644.97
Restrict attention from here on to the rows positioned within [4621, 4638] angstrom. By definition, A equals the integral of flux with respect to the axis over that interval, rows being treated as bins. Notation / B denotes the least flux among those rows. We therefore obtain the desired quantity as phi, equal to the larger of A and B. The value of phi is 411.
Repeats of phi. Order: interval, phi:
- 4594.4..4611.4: 379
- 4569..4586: 397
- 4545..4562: 385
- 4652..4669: 398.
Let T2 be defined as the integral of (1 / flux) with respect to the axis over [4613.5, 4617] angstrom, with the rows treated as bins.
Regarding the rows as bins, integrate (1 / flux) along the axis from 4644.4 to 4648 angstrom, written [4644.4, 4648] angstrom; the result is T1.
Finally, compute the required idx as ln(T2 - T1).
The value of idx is -5.1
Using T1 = 0.141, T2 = 0.147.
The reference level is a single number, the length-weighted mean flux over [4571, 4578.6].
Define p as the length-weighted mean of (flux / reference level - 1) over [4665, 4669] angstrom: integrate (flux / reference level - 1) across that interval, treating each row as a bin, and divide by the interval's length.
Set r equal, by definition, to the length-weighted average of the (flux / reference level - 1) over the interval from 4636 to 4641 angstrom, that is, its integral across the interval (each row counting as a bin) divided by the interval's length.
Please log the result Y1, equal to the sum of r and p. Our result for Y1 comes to 0.11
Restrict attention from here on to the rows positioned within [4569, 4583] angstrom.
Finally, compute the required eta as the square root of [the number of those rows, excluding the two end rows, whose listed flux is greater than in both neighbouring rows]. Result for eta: 1.4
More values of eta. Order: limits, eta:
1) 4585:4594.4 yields 1.0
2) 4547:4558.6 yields 1.0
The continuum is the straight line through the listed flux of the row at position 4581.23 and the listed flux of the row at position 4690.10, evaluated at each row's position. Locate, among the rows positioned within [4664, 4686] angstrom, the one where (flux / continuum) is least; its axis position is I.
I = 4677.16 angstrom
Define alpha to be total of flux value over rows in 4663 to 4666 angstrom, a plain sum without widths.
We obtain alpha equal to 73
